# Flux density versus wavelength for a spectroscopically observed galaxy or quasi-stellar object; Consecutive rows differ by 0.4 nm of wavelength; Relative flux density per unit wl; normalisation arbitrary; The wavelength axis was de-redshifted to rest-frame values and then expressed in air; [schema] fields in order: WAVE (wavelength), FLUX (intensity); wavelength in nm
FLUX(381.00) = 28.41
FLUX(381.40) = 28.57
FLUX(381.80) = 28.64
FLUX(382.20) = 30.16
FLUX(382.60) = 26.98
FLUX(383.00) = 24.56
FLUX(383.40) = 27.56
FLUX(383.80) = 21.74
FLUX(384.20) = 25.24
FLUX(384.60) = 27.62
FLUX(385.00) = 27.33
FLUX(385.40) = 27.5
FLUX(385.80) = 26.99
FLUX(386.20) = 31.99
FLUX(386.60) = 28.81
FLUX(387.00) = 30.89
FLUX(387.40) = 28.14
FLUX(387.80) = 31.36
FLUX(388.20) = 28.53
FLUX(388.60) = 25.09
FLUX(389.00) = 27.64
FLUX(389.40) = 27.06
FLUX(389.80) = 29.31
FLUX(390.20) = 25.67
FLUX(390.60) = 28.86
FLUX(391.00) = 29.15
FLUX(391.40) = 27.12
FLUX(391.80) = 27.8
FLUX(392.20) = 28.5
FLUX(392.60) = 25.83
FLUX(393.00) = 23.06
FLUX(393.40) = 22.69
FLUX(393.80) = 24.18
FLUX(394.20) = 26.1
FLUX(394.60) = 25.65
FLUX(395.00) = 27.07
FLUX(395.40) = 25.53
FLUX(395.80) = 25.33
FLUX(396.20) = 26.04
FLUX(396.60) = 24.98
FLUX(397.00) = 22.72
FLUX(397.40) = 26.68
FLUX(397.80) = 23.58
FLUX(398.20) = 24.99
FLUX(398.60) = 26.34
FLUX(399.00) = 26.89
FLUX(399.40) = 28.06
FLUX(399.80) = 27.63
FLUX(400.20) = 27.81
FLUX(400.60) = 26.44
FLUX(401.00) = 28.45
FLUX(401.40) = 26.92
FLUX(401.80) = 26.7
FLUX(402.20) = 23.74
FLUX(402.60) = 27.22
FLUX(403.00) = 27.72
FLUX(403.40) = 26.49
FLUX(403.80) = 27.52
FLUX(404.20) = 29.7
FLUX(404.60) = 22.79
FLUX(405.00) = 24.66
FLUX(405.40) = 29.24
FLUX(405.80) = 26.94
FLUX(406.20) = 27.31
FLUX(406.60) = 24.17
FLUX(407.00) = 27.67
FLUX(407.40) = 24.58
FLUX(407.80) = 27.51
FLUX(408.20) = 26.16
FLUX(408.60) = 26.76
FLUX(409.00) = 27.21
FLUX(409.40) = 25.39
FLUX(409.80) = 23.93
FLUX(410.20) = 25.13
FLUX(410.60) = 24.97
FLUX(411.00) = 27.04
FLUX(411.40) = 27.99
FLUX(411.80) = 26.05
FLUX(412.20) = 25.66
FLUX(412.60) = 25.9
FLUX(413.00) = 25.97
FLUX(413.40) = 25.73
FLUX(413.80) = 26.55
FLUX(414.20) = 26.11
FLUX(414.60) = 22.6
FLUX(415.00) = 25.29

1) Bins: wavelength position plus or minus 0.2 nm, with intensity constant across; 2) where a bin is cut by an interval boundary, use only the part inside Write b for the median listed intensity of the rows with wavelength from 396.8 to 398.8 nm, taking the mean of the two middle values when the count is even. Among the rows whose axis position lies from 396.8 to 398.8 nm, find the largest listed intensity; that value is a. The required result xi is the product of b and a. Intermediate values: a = 26.68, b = 25.0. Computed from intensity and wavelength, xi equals 667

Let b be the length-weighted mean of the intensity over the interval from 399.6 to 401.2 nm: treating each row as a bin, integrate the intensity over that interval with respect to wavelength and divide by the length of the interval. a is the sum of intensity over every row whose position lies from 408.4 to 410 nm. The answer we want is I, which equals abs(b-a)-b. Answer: 48.1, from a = 103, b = 27.6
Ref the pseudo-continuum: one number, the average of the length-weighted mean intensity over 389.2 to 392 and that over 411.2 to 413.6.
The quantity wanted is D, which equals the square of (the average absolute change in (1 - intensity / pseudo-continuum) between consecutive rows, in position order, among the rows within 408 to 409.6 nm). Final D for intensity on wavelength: 0.0013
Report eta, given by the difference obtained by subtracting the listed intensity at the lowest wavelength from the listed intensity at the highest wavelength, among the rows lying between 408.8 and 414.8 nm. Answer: -5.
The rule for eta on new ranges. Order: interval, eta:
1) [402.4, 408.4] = -1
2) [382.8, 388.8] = 1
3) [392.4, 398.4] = -1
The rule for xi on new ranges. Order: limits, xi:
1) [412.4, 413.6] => 673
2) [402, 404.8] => 808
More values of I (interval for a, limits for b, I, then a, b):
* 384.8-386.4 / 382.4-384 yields 63.4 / 114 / 25.2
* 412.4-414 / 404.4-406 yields 52.3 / 104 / 25.9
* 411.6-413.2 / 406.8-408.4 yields 50.6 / 104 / 26.5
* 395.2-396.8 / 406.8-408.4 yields 48.9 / 102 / 26.5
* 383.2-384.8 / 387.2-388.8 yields 45.6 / 102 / 28.3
